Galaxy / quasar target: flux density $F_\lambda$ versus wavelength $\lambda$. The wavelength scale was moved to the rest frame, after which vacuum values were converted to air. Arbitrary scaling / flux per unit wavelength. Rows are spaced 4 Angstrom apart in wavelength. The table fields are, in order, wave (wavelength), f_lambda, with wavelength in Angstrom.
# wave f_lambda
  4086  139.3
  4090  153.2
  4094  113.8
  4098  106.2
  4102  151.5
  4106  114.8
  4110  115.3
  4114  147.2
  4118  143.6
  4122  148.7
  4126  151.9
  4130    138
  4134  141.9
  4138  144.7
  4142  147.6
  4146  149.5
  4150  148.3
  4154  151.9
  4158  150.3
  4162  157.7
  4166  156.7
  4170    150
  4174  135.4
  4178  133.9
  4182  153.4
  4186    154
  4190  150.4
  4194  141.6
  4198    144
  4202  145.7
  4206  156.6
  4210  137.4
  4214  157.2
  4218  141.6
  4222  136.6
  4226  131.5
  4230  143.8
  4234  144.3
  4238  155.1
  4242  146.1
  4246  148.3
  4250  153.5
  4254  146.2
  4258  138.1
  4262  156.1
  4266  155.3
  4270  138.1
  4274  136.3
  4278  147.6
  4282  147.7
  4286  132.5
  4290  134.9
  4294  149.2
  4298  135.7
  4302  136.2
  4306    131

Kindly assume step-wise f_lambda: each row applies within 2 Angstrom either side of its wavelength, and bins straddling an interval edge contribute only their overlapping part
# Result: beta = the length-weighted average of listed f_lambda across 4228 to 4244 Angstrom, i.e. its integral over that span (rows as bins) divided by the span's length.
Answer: 147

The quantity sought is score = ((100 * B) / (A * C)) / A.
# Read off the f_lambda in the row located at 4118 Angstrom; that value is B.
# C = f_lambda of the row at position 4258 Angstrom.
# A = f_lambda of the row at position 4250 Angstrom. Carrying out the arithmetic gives 0.0044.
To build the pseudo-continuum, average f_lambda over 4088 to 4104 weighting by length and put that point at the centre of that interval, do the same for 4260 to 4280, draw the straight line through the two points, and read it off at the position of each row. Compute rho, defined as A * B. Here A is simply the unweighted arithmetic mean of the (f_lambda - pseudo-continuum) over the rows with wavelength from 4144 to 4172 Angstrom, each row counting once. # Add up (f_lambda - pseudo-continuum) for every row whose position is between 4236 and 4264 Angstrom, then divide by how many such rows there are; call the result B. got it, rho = 64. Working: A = 15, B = 4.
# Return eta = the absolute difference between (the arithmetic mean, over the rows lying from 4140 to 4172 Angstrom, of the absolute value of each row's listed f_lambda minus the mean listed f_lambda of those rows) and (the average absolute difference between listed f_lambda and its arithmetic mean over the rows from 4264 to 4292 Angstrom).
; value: 4.27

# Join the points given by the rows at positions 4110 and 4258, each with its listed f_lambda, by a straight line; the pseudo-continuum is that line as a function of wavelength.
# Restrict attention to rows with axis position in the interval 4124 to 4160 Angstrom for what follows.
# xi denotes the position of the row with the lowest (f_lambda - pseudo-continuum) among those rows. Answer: 4130 Angstrom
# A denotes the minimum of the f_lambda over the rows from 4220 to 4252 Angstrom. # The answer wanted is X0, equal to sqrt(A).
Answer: 11.47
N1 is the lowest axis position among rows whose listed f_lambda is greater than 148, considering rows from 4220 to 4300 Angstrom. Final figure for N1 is 4238 Angstrom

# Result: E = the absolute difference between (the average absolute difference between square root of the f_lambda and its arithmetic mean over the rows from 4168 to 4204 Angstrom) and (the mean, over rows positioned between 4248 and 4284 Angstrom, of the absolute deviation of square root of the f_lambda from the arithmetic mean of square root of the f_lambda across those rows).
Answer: 0.01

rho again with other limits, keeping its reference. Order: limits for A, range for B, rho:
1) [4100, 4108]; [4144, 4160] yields 17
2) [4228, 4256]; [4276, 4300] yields -28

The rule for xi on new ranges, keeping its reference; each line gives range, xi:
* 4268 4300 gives 4286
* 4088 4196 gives 4098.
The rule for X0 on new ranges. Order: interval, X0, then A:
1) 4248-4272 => 11.75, 138.1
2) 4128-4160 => 11.75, 138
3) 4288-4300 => 11.61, 134.9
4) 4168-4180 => 11.57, 133.9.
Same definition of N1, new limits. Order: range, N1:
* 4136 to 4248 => 4146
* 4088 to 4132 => 4090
